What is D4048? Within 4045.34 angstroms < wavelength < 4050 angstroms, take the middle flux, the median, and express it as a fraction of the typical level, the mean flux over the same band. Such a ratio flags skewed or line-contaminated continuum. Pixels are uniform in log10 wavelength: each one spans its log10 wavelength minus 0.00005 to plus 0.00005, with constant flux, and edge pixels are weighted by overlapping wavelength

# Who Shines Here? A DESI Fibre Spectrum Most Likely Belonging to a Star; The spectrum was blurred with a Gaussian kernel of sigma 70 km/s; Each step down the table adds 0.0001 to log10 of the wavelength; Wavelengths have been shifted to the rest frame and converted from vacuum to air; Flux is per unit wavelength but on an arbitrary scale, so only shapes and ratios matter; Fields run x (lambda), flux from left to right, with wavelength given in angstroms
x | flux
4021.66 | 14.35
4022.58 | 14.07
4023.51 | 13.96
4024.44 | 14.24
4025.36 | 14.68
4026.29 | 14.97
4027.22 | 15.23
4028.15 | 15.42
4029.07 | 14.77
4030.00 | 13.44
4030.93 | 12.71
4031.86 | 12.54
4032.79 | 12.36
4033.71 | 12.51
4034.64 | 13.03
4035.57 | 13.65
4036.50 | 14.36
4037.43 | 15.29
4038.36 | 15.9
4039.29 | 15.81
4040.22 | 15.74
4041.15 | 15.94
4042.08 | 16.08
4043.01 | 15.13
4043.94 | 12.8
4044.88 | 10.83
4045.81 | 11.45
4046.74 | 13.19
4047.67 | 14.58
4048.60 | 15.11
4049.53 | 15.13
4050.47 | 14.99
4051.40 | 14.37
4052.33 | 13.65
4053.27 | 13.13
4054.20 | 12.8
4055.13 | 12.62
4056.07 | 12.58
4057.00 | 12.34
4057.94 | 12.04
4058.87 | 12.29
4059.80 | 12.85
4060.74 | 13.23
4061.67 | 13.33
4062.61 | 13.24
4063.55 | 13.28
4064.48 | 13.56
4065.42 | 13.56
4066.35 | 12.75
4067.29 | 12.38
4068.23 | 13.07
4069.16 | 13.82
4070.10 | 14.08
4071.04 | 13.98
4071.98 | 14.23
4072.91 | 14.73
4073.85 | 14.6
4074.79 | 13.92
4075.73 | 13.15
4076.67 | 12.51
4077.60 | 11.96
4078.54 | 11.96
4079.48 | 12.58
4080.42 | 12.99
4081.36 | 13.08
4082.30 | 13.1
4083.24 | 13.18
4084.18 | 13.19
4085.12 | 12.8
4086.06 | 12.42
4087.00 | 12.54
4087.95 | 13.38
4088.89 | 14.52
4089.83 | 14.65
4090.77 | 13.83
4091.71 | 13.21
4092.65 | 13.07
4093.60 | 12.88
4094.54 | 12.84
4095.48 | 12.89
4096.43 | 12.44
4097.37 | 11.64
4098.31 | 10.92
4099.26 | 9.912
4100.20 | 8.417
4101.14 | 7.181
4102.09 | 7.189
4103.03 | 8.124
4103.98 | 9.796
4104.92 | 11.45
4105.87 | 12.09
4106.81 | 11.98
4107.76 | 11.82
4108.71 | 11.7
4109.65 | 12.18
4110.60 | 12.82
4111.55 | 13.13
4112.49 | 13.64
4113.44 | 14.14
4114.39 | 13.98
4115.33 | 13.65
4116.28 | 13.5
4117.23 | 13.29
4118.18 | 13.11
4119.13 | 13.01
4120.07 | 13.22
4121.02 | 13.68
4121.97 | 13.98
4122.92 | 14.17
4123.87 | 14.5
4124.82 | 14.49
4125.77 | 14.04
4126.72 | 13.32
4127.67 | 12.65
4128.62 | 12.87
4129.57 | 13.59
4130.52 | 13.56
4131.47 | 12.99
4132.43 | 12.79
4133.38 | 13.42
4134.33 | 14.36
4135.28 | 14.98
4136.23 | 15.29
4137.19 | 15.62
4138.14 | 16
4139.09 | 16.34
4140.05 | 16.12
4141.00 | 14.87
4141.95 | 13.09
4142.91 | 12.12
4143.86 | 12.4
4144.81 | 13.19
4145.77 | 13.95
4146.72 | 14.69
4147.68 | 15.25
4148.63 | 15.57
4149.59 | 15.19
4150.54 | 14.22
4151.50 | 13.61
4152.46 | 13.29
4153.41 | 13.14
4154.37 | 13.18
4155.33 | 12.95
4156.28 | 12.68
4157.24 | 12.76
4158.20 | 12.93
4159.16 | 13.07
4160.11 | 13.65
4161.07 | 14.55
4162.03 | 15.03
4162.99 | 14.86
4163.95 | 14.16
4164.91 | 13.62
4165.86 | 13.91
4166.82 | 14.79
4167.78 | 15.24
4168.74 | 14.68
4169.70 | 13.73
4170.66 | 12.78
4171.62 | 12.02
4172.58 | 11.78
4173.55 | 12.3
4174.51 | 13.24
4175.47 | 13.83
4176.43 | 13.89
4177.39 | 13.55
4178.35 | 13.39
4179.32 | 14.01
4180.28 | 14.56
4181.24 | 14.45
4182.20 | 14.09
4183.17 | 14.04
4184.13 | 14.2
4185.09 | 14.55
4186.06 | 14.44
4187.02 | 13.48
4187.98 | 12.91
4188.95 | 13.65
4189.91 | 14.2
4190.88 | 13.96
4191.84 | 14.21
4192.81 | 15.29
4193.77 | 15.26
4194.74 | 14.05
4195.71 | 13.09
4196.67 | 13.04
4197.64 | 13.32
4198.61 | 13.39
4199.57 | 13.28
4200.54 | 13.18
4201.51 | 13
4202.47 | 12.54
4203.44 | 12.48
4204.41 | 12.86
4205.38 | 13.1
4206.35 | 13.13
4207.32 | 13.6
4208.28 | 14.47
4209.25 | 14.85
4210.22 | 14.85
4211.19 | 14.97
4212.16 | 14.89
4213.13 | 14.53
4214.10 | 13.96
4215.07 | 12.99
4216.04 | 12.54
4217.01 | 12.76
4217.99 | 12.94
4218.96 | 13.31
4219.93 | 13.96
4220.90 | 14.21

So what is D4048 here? 1.05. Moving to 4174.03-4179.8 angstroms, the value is 1.00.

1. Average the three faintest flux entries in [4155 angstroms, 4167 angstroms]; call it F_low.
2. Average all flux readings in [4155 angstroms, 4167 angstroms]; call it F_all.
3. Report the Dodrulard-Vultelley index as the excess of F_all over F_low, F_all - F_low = 1.0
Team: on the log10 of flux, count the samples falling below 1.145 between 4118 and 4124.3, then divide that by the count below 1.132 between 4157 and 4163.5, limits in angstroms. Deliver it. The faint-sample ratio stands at 1.3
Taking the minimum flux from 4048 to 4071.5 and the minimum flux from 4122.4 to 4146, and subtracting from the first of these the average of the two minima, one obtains 0.0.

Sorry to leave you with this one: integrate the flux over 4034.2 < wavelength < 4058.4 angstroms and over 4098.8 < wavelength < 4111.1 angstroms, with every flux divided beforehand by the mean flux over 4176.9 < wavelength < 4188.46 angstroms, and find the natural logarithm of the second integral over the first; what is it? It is -1.0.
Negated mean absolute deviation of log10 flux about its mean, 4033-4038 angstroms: -0.026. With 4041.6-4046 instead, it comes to -0.061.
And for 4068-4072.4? -0.010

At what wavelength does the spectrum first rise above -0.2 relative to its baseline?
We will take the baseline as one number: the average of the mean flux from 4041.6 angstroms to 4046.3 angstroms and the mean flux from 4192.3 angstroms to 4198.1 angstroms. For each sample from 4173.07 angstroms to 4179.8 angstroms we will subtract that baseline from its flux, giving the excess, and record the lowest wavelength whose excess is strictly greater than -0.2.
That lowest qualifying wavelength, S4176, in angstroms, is 4175.47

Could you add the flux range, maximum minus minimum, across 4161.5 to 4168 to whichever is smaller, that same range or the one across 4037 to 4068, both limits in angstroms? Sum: 3.2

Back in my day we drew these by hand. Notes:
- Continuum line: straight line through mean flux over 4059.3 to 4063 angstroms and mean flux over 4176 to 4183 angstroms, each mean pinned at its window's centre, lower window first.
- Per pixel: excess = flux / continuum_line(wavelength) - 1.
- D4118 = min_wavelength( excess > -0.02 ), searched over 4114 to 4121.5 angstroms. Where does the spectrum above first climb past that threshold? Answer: 4114.39 angstroms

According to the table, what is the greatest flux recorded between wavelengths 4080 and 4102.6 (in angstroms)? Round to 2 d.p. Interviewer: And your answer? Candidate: 14.65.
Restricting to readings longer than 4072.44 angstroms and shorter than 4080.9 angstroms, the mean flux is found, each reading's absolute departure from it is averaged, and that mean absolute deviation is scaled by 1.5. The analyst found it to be 1.3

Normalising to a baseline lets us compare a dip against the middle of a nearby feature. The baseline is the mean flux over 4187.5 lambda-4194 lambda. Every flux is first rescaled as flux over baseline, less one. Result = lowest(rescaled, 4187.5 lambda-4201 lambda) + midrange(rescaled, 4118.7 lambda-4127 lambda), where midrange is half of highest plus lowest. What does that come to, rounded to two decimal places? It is -0.12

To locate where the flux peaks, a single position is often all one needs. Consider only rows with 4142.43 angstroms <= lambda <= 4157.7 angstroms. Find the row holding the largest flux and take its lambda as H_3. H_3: 4148.63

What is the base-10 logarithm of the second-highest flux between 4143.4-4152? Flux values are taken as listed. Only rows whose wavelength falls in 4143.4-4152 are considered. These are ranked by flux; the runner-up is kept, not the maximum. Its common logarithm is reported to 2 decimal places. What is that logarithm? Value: 1.18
